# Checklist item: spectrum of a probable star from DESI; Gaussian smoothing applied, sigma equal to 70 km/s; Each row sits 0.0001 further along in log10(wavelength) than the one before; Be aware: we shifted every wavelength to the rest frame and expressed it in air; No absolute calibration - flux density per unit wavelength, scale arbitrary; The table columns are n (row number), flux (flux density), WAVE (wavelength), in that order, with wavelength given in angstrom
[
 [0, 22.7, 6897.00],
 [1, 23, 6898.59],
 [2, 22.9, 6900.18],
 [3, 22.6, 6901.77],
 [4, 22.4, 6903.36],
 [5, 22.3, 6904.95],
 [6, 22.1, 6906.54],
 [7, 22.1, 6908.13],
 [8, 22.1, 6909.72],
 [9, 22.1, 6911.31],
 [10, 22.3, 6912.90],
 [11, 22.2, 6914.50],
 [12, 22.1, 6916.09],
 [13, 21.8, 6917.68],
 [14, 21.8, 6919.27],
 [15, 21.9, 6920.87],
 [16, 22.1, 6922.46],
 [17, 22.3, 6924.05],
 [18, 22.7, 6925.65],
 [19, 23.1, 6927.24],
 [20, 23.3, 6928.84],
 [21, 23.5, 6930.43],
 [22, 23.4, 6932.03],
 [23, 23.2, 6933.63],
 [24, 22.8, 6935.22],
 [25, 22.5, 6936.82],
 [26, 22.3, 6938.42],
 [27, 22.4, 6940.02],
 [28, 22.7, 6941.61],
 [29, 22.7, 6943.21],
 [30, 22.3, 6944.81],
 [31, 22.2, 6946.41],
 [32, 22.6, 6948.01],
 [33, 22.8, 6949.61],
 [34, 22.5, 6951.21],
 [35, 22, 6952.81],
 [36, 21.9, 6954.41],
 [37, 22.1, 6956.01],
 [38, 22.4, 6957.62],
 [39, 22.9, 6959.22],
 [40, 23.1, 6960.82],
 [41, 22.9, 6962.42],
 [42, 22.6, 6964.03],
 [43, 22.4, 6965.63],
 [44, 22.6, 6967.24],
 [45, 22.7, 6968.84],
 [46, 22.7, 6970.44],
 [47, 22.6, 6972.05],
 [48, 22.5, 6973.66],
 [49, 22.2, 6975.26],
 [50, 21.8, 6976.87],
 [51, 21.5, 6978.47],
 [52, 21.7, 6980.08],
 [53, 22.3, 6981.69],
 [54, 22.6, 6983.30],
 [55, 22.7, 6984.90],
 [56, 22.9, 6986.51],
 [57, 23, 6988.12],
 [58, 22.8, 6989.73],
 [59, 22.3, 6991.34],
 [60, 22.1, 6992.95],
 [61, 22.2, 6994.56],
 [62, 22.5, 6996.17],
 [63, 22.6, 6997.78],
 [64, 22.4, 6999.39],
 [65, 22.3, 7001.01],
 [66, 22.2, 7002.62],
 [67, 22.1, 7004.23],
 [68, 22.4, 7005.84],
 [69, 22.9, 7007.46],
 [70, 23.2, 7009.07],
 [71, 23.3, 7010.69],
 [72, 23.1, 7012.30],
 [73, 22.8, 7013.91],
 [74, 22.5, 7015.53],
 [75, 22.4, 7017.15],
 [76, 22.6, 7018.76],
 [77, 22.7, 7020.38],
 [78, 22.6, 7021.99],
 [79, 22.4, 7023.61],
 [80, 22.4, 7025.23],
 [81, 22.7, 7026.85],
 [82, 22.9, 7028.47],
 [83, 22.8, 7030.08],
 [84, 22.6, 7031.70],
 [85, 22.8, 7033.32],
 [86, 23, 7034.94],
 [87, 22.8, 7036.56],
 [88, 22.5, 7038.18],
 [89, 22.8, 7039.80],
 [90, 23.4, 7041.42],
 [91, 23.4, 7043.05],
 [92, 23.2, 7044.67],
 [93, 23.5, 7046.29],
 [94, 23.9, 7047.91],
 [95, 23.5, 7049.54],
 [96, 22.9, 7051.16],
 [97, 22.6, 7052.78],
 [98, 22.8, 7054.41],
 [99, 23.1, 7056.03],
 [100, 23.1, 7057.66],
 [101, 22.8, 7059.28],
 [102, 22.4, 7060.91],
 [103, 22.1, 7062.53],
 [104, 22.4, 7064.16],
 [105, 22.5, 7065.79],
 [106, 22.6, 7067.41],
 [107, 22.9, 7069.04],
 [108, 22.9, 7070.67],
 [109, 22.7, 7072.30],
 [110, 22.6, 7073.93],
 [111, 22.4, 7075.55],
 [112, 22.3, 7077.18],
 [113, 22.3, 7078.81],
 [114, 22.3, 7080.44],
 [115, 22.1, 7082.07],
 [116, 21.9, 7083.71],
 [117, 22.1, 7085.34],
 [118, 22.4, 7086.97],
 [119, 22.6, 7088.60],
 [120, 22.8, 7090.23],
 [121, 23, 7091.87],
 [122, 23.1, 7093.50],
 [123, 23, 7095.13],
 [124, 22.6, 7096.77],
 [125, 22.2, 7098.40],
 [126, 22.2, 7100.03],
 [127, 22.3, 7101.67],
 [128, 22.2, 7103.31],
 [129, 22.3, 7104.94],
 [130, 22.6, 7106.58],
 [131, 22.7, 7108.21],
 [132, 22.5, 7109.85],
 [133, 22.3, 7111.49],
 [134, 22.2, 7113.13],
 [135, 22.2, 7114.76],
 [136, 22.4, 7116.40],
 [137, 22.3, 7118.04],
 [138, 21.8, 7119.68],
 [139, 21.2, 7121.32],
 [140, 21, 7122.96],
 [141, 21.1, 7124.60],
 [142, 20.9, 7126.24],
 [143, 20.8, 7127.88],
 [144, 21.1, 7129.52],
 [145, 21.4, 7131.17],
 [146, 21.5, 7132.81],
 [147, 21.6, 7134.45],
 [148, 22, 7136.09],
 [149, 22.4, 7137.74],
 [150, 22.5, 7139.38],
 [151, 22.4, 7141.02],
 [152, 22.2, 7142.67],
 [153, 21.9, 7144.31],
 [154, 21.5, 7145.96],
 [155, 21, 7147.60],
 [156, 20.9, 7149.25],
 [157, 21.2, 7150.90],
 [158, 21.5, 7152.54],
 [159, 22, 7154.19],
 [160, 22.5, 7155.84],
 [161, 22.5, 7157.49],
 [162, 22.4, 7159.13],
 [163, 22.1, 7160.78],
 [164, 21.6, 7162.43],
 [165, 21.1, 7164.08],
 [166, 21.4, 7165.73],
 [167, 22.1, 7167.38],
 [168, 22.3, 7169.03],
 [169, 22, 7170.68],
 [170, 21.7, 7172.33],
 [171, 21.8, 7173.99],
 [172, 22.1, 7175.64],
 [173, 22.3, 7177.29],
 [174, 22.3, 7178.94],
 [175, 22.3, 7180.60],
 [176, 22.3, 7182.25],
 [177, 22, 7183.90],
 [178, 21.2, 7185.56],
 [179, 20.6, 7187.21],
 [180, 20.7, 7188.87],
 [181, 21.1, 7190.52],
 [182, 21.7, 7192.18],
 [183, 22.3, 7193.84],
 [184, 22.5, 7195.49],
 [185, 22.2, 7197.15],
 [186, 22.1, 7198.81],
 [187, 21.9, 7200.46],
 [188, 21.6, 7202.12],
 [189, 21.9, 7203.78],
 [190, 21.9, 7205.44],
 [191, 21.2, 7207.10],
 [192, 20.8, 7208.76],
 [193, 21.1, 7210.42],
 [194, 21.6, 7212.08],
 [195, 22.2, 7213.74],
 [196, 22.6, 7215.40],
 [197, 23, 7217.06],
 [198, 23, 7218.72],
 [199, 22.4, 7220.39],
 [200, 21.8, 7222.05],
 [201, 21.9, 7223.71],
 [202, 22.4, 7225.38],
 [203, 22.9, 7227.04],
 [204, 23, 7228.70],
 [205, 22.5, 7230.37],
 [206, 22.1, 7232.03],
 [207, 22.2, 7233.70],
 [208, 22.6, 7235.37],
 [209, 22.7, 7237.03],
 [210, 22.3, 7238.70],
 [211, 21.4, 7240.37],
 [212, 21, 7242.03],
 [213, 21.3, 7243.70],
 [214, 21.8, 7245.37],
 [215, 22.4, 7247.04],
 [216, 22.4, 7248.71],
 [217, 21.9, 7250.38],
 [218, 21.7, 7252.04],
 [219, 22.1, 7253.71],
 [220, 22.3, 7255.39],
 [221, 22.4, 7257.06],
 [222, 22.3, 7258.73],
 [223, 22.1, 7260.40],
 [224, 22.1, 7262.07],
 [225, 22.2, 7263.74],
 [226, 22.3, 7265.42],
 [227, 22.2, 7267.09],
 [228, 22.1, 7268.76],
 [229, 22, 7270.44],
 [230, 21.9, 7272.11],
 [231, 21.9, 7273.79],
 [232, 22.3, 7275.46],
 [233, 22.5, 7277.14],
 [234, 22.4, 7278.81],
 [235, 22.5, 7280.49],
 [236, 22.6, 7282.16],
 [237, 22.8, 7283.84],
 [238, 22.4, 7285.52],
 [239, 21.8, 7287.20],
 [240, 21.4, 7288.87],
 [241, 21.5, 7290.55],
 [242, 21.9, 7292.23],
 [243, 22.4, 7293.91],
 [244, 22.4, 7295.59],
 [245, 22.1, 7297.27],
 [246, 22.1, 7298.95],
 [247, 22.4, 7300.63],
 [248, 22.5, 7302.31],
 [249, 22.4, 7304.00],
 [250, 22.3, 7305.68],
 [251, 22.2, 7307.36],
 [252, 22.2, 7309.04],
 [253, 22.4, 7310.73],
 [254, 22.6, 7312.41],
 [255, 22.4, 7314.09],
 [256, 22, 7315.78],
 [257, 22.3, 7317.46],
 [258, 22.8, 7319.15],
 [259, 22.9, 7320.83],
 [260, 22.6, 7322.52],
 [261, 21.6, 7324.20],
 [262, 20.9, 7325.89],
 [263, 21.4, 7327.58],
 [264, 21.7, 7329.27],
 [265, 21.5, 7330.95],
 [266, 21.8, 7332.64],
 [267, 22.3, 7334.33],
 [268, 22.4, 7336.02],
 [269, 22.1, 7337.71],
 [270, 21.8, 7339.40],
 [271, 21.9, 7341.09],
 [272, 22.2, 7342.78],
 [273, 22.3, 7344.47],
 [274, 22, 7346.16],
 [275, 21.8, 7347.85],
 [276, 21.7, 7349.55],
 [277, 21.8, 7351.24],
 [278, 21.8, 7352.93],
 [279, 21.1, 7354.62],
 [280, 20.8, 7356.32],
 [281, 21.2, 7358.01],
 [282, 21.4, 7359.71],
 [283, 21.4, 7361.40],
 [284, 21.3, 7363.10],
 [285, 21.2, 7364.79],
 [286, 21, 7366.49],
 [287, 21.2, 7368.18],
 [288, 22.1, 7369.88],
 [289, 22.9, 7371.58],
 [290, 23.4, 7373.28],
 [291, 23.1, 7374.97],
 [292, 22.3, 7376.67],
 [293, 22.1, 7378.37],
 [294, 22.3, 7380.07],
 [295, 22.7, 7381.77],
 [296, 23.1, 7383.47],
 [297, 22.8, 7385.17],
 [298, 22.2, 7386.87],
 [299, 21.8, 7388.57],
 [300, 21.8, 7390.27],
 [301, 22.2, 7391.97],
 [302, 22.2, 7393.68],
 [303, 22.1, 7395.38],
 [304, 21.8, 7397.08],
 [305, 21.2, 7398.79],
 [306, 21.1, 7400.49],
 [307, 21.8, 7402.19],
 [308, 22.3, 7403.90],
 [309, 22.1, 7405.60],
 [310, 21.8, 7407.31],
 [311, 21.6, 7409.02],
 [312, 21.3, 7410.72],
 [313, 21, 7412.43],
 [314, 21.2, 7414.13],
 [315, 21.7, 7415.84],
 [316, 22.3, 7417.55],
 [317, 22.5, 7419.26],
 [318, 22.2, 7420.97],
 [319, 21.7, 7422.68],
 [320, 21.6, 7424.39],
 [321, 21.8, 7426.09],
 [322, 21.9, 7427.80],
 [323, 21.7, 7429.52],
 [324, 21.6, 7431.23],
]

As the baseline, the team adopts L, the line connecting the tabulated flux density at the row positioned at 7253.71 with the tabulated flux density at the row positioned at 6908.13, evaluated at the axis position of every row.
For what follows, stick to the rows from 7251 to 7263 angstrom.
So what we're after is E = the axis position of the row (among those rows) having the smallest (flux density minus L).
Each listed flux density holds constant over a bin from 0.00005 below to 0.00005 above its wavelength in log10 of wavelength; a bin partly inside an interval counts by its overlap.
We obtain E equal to 7252.04 angstrom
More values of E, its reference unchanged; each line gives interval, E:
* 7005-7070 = 7062.53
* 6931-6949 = 6946.41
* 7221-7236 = 7222.05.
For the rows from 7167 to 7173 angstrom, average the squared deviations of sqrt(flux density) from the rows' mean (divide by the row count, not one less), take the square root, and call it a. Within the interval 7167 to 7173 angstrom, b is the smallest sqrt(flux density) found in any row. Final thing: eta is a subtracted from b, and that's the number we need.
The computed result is 4.64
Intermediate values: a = 0.023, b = 4.66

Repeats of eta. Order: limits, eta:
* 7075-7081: 4.72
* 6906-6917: 4.69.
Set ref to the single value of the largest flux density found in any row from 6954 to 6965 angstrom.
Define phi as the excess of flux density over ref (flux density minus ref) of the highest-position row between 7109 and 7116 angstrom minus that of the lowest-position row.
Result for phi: -0.3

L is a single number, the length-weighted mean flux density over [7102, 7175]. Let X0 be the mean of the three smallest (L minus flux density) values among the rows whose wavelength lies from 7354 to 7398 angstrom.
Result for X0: -1.4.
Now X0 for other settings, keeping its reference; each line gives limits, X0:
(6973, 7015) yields -1.4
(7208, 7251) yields -1.2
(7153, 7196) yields -0.7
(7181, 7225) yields -1.0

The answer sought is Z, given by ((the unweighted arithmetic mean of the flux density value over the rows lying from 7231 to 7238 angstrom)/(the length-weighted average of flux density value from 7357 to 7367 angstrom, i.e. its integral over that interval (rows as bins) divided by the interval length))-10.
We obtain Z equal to -8.95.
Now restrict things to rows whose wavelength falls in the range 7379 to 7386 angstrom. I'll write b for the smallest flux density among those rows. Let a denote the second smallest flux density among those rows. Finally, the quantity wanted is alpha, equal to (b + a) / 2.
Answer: 22.5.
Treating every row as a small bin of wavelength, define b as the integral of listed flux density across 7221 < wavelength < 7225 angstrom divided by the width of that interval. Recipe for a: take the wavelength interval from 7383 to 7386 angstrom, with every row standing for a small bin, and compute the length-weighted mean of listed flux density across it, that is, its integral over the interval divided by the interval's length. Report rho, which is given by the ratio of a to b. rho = 1.05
